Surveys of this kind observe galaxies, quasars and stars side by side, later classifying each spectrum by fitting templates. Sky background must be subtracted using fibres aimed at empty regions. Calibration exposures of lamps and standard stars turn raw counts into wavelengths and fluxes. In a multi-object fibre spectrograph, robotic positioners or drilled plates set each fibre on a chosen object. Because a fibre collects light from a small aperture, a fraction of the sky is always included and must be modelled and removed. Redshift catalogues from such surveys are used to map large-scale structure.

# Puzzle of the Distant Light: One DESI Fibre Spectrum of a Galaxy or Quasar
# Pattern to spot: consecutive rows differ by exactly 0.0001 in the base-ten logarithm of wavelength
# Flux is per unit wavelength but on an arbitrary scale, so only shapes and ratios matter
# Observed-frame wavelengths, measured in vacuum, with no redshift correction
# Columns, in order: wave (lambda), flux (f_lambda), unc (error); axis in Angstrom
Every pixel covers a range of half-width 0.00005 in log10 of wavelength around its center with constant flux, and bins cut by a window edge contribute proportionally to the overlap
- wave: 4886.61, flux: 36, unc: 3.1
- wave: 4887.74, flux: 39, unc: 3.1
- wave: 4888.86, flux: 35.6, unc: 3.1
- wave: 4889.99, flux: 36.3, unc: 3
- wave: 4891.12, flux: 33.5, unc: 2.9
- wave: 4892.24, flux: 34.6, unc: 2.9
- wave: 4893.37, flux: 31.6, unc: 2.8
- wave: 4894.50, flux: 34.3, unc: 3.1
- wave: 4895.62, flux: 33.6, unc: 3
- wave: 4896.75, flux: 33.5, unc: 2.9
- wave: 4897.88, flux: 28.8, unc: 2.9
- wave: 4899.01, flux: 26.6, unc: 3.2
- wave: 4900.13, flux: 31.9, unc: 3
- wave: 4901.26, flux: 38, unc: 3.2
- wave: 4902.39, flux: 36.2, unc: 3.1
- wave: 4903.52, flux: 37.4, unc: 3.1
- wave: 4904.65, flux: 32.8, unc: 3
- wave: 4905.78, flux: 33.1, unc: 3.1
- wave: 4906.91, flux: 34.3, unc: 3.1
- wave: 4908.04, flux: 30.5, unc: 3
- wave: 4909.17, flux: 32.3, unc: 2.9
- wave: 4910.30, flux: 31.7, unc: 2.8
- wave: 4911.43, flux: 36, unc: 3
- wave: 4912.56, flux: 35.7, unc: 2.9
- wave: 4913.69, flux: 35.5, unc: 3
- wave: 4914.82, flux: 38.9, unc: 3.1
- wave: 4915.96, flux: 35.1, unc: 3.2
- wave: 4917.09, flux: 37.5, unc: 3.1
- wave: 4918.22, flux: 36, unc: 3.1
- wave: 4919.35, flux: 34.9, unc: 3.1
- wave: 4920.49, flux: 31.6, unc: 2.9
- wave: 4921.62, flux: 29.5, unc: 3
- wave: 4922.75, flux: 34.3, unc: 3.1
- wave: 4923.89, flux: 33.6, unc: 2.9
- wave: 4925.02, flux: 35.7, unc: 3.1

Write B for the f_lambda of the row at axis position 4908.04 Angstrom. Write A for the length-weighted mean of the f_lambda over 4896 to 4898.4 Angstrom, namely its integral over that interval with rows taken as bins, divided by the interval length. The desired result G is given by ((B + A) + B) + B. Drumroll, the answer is 123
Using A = 31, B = 30.5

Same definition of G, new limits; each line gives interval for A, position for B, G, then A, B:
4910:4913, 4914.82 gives 151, 35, 38.9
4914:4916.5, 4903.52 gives 149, 37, 37.4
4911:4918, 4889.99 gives 145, 36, 36.3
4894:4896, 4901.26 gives 148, 34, 38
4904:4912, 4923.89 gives 134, 33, 33.6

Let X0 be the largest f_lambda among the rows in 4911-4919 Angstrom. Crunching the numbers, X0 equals 38.9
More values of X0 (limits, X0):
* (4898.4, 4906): 38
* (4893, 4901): 34.3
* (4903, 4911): 37.4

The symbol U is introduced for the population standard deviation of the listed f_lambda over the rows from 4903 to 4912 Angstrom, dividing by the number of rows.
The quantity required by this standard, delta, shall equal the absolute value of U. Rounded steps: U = 2.13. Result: 2.13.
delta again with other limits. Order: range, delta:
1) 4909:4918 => 2.25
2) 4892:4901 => 2.65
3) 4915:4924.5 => 2.36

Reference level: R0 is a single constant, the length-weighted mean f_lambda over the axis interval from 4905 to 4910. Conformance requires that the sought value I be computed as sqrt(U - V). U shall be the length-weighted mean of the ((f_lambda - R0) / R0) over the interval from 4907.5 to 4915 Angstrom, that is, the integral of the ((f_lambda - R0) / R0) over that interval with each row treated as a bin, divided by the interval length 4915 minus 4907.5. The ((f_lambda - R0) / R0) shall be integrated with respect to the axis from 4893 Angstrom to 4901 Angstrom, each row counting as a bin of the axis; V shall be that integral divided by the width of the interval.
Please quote 0.27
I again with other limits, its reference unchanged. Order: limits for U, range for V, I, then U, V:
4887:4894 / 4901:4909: 0.15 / 0.08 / 0.06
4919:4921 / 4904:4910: 0.12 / 0.02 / 0.00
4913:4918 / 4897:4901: 0.45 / 0.13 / -0.07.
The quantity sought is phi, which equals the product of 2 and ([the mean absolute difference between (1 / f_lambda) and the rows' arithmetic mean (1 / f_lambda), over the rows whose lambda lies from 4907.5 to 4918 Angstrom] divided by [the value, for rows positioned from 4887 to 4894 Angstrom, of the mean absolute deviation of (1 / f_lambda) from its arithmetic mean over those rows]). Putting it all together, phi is 2.5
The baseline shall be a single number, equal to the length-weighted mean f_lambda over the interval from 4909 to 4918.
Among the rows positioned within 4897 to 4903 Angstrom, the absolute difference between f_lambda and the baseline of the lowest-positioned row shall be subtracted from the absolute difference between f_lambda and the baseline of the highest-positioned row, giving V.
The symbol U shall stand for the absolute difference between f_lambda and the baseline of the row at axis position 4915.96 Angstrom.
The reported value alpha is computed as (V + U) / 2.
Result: -3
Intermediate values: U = 0.4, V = -6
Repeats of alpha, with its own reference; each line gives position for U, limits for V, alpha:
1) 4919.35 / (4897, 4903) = -3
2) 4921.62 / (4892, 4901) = 4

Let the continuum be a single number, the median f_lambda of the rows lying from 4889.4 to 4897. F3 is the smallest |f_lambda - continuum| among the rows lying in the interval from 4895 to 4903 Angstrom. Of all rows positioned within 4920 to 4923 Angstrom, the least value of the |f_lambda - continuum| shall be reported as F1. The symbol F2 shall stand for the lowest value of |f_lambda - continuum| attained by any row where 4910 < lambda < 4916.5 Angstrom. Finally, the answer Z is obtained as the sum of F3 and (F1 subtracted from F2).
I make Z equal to 0.8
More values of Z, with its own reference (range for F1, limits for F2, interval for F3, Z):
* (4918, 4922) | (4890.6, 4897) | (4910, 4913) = 0.6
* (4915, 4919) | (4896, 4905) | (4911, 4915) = 0.5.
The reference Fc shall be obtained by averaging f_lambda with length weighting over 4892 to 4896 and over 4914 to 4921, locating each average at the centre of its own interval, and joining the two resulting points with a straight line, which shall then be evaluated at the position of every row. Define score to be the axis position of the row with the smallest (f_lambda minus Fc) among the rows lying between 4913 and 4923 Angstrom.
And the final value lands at 4921.62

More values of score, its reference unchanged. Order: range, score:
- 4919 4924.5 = 4921.62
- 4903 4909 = 4908.04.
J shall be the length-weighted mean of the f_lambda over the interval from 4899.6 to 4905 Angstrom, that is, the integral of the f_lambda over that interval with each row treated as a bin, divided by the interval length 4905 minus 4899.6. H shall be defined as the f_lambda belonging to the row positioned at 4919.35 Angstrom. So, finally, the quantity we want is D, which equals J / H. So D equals 1.01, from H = 34.9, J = 35.3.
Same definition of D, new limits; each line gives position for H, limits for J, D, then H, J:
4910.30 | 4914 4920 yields 1.15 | 31.7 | 36.3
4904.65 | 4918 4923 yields 1.01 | 32.8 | 33.0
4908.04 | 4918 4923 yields 1.08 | 30.5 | 33.0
